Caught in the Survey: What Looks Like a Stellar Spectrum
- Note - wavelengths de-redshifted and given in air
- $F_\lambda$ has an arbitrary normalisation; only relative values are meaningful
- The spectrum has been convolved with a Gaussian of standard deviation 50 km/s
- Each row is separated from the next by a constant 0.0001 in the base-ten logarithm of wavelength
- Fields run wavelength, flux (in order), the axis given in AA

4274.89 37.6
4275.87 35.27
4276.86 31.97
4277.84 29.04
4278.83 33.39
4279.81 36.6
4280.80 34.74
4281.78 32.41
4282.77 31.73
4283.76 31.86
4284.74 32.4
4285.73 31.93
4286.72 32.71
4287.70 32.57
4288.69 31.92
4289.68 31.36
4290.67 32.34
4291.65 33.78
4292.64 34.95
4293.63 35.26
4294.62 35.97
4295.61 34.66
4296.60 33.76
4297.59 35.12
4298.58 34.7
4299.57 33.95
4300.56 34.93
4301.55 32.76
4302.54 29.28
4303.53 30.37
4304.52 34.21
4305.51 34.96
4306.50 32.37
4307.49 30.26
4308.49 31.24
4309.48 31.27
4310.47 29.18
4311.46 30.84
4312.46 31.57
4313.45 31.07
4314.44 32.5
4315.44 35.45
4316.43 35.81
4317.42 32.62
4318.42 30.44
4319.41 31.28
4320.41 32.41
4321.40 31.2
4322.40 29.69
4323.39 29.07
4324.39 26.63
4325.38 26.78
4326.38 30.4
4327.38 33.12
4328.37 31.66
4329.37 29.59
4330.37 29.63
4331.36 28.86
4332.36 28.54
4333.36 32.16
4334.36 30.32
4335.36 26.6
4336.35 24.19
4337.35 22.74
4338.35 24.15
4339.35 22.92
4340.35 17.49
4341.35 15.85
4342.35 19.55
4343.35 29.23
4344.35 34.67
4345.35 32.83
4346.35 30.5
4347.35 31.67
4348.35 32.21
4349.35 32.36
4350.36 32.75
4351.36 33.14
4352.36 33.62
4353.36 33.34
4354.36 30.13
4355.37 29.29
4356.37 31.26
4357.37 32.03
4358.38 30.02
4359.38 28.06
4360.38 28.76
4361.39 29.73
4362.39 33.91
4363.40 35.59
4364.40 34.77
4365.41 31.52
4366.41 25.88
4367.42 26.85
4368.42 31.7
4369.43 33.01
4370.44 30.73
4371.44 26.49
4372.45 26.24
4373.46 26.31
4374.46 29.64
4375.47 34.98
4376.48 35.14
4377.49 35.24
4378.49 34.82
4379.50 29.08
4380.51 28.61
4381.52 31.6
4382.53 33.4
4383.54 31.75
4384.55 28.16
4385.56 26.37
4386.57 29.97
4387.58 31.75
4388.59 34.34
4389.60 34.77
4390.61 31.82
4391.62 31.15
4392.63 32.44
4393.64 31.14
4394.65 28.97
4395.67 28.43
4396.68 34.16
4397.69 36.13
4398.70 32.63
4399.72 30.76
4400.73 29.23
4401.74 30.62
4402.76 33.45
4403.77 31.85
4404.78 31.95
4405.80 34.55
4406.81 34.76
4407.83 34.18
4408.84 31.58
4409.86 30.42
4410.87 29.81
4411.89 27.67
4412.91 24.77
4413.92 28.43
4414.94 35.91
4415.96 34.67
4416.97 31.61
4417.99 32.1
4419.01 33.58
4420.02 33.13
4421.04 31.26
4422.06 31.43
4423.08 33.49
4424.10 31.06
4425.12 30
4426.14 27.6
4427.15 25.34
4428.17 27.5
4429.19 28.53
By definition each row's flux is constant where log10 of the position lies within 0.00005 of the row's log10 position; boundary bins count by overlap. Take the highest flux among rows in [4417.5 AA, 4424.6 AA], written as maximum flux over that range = 33.58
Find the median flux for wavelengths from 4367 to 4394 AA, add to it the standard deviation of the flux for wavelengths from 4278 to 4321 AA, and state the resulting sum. 33.5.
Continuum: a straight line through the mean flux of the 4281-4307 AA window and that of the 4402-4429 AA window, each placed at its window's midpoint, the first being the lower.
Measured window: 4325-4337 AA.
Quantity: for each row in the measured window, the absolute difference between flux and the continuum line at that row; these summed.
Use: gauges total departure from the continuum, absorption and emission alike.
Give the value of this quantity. 40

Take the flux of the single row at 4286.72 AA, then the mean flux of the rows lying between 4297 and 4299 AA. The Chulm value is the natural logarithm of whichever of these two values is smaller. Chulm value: 3.49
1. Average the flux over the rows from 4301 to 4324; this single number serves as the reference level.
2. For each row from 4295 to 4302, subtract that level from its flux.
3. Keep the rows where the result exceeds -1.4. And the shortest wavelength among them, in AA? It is 4295.61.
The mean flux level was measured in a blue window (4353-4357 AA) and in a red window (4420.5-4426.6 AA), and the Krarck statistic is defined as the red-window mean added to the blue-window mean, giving 61.8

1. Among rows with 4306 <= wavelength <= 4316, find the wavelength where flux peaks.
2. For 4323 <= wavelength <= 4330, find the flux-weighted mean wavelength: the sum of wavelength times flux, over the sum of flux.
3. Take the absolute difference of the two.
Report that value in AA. 11.0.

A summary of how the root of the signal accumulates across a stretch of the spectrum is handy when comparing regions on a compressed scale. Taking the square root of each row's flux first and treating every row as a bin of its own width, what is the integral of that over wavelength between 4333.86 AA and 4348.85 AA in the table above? 76.5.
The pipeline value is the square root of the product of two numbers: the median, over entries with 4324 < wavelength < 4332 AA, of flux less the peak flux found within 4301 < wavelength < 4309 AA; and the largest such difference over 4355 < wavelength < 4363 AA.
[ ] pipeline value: 2.4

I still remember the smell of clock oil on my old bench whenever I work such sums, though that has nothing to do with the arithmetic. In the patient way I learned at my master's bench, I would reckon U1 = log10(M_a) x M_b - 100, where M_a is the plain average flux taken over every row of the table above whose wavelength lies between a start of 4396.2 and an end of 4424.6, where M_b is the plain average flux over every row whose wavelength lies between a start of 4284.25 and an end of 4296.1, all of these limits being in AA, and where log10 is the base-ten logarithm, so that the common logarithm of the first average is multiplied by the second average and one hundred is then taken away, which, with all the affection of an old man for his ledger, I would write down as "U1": -49.9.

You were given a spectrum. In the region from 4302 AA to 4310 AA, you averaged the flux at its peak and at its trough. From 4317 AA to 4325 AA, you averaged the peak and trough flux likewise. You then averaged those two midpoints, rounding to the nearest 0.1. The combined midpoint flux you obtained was 30.9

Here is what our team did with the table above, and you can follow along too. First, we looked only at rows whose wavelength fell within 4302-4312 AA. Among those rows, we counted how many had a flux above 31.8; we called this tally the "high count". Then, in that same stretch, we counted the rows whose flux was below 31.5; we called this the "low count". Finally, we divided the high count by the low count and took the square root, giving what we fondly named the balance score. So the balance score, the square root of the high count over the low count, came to 0.65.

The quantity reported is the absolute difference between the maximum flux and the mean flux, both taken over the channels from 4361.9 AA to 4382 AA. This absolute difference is 4.5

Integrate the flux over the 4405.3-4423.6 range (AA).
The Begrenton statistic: 583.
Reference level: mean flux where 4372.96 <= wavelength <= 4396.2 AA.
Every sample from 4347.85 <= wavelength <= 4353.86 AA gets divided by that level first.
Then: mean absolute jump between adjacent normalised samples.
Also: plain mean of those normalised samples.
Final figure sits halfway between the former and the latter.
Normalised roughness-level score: 0.531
